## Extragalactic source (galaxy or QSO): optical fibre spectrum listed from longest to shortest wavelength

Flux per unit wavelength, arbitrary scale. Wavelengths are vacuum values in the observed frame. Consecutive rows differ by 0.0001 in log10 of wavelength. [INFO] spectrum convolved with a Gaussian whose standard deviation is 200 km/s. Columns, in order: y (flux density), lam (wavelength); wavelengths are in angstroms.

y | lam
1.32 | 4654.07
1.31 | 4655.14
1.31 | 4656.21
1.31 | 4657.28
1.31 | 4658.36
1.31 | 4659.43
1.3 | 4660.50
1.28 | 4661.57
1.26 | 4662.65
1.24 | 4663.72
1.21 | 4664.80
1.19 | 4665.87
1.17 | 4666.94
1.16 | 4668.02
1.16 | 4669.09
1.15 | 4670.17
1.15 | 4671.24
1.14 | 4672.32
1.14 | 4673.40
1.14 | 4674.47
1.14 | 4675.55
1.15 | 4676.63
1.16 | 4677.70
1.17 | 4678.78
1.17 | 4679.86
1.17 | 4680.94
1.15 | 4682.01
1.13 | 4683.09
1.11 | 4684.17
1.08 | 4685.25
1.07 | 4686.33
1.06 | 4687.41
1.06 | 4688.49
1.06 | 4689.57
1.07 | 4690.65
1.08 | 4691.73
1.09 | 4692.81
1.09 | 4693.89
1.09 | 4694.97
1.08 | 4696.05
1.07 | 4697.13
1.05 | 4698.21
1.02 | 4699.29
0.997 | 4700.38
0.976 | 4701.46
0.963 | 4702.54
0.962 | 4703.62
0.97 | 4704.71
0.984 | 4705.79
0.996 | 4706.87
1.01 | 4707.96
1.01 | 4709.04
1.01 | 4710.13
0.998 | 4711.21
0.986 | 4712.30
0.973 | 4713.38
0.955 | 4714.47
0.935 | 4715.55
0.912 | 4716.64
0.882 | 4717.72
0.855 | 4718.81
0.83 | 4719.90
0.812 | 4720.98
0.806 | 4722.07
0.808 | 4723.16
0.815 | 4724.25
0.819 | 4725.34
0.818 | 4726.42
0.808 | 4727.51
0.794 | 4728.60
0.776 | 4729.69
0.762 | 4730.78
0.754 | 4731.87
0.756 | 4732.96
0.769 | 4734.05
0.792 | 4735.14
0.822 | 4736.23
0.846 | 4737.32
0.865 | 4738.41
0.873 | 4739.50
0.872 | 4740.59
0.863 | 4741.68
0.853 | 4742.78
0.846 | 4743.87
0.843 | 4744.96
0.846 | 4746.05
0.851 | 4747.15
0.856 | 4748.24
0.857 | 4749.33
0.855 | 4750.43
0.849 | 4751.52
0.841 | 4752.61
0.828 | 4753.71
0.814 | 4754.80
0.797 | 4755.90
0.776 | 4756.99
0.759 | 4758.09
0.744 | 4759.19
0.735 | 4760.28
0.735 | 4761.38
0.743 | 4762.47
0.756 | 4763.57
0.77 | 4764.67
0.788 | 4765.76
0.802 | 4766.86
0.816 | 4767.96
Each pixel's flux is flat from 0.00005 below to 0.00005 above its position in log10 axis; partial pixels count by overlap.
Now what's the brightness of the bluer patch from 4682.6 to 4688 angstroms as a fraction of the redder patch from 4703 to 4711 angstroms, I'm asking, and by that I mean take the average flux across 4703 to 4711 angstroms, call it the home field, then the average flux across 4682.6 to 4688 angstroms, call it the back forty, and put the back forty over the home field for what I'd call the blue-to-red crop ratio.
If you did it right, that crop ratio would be 1.10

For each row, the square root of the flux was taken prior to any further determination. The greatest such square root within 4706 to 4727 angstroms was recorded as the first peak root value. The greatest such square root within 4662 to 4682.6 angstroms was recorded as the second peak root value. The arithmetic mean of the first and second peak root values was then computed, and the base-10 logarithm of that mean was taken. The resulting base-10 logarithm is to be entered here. 0.027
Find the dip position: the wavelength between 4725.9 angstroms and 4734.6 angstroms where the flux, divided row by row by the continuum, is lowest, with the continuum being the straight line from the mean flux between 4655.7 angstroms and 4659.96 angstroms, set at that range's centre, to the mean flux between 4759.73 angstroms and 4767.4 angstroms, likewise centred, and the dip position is 4731.87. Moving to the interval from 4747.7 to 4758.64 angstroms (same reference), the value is 4758.09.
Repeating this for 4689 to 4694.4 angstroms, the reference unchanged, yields 4689.57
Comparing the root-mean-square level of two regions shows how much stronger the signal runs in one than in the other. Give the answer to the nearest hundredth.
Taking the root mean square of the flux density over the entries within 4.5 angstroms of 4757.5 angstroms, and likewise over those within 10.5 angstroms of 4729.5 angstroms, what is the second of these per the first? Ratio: 1.04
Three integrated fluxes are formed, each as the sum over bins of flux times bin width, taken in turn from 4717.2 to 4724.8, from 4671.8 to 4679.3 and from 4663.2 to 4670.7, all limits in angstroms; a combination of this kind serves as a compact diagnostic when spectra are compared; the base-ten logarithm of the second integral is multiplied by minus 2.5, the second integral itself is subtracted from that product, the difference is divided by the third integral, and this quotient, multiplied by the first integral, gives -7.8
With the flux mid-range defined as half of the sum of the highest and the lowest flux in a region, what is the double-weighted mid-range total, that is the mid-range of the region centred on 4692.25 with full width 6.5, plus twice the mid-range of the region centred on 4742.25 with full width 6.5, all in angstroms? 2.79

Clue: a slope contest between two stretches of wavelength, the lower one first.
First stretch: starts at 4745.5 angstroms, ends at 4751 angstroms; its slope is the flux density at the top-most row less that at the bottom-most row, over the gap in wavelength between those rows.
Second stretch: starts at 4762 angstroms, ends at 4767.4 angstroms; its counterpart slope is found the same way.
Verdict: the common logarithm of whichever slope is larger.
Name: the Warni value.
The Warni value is -1.9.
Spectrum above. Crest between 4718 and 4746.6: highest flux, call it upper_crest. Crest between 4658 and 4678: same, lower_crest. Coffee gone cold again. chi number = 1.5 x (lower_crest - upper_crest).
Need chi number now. 0.66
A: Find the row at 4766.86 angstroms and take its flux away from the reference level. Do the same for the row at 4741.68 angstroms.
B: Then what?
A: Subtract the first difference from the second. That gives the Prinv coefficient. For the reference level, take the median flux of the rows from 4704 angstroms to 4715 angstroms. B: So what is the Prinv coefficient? -0.06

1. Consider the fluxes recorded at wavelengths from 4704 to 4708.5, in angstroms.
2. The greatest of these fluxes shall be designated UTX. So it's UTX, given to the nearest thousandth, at 1.010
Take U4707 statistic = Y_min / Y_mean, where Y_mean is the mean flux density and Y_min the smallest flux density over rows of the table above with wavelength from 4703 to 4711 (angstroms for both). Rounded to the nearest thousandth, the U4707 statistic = 0.970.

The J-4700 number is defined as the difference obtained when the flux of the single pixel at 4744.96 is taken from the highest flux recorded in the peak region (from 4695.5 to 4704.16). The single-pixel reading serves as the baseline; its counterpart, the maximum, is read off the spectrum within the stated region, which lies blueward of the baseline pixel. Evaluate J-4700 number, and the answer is 0.24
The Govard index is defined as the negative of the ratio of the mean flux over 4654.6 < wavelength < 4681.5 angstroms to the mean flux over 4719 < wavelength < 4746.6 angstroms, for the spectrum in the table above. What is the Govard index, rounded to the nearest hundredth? -1.48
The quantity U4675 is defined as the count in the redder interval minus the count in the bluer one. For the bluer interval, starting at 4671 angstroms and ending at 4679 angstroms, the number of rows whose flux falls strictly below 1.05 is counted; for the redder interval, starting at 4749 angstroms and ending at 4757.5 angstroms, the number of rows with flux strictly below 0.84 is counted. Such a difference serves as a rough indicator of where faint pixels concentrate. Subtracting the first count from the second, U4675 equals 4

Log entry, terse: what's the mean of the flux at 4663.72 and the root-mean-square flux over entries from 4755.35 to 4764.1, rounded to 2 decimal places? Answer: 1.00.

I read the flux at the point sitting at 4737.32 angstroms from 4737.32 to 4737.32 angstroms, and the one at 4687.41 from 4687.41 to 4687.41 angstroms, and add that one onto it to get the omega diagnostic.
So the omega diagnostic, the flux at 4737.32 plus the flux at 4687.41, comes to 1.91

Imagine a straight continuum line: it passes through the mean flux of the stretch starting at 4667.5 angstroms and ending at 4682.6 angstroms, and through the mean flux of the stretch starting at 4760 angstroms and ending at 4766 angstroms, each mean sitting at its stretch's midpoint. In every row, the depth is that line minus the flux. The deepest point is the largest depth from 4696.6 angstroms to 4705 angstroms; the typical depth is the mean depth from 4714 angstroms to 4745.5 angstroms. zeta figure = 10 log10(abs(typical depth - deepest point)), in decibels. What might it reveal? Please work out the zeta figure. -21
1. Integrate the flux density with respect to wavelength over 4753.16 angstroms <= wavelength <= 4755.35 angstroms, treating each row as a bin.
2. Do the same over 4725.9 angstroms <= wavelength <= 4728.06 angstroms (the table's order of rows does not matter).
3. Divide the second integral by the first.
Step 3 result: 0.98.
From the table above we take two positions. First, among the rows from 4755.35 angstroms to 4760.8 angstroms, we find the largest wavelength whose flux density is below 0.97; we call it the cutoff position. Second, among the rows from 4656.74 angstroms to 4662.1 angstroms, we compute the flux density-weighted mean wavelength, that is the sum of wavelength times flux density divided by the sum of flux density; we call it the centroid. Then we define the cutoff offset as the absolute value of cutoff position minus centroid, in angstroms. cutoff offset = 100.9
